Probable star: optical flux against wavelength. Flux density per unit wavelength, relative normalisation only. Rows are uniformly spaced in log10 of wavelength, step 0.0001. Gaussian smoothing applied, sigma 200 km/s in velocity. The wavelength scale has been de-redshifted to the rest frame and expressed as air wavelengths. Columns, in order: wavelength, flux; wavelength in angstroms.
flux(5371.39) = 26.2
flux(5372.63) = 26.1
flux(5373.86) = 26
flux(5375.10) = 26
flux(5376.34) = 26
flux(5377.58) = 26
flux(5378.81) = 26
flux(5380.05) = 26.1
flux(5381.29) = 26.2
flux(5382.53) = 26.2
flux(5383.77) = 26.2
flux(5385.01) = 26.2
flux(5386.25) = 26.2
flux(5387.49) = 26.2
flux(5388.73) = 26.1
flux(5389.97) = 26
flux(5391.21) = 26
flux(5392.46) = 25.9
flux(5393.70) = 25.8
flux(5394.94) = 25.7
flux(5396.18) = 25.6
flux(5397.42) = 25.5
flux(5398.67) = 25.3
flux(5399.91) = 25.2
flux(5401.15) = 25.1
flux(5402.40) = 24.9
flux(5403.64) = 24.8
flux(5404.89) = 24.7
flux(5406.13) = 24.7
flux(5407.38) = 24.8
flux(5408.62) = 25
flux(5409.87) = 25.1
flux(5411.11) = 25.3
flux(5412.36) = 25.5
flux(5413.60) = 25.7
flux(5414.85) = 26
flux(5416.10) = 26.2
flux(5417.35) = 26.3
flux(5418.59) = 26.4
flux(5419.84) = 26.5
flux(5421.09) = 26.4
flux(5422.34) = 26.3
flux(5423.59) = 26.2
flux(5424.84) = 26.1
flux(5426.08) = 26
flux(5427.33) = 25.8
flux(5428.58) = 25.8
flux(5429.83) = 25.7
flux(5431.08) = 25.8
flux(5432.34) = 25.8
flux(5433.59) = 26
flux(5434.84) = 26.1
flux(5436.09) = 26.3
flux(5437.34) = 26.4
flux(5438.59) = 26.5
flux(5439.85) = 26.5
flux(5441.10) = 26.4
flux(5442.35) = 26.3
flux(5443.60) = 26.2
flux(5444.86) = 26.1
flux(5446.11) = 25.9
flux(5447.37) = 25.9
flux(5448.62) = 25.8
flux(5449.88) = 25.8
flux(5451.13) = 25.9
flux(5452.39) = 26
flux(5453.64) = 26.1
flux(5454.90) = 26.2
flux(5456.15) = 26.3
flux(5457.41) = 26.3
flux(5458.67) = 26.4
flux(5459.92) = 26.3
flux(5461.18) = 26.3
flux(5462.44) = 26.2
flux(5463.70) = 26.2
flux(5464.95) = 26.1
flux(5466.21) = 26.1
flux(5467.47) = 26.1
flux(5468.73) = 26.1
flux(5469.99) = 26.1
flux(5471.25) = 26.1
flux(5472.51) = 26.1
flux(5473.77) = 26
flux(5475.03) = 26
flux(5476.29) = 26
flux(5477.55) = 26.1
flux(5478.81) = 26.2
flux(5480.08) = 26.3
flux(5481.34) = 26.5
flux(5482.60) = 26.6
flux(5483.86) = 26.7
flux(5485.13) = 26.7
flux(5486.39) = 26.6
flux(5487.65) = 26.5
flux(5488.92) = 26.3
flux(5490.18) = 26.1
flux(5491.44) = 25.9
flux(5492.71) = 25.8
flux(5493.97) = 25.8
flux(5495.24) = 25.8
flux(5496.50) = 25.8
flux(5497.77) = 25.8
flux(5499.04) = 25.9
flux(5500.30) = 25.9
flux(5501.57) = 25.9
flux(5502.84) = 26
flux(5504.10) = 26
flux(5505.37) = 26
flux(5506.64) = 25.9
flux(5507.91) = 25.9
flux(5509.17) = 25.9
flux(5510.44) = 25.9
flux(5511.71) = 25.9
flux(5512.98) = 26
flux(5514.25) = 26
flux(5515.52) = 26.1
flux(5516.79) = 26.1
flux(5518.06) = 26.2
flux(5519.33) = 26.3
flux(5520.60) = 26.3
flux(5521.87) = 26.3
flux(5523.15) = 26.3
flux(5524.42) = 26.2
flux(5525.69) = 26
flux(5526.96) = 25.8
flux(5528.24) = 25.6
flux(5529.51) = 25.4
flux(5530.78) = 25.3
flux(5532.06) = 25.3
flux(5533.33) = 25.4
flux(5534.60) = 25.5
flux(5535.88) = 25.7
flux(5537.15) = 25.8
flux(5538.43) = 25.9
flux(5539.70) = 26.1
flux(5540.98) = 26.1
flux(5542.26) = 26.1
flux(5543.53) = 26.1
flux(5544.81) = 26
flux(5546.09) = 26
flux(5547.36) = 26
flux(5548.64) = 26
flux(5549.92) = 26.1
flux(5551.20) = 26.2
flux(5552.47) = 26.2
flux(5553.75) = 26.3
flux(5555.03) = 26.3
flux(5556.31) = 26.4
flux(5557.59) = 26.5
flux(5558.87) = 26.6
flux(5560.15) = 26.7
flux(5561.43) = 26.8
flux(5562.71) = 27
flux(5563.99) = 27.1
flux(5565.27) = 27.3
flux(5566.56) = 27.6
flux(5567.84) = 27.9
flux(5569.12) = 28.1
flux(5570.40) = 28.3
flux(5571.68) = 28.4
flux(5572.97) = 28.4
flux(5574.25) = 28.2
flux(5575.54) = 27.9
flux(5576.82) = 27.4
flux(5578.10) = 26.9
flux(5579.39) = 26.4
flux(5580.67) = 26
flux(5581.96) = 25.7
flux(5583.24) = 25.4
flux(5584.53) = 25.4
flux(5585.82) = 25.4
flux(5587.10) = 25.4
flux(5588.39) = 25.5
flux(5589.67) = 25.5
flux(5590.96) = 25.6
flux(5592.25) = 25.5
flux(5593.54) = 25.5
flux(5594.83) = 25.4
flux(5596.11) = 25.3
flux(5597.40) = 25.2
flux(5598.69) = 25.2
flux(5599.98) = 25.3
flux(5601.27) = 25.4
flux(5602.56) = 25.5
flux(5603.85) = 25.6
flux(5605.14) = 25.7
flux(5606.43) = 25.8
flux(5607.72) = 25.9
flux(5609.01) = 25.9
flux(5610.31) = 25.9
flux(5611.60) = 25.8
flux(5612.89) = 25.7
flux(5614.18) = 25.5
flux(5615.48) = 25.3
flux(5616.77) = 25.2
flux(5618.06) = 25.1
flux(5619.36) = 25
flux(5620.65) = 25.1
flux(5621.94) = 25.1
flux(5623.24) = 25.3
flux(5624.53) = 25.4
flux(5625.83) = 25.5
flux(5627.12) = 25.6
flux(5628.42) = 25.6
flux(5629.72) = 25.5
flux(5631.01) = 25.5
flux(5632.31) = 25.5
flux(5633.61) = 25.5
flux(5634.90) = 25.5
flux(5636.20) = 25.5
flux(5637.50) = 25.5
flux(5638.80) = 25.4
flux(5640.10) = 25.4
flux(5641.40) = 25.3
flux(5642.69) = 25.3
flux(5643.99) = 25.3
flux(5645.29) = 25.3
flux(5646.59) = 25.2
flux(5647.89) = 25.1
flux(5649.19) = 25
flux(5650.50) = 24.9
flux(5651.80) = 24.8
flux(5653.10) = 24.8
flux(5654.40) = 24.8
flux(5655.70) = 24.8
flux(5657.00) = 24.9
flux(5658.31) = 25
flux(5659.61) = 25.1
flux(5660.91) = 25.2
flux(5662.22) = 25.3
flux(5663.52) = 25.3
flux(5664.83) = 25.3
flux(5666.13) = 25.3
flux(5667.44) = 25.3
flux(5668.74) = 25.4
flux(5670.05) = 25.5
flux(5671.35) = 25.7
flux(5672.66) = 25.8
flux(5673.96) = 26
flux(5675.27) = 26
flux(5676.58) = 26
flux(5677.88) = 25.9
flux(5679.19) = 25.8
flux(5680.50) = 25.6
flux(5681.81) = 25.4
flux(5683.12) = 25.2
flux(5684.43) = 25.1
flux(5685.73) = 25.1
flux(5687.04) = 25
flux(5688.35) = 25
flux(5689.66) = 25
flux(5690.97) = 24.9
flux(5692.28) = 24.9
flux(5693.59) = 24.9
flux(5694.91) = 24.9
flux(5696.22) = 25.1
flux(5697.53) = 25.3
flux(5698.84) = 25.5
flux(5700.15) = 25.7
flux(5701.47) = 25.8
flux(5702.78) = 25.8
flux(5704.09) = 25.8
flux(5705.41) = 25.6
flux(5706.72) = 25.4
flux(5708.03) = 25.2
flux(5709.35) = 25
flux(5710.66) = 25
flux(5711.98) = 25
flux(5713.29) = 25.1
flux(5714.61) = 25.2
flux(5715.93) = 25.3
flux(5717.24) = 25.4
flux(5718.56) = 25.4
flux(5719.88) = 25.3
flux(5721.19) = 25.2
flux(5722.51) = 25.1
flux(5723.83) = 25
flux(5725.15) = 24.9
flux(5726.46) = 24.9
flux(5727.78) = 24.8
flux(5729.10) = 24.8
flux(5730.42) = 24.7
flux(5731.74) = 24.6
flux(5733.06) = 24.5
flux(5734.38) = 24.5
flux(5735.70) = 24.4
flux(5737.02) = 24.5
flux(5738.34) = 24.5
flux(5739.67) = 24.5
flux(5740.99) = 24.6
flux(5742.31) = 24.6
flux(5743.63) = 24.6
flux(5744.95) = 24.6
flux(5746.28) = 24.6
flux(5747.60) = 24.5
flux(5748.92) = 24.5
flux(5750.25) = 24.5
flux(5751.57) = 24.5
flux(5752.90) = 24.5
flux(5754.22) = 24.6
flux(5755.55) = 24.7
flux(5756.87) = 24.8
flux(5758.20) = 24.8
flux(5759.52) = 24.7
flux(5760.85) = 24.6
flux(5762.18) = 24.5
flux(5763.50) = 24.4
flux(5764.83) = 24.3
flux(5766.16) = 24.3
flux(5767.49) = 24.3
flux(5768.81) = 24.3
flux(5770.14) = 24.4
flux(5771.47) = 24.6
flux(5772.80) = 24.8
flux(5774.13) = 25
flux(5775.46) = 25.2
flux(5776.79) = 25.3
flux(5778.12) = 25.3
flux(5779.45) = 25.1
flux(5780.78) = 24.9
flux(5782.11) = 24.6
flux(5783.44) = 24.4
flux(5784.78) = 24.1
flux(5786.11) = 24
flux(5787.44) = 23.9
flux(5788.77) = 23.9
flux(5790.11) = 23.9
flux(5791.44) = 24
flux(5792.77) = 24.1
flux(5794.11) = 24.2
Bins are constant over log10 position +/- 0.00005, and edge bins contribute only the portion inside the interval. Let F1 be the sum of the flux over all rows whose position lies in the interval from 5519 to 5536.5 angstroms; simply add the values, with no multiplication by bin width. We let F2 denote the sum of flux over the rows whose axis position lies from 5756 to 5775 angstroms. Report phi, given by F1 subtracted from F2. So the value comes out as -18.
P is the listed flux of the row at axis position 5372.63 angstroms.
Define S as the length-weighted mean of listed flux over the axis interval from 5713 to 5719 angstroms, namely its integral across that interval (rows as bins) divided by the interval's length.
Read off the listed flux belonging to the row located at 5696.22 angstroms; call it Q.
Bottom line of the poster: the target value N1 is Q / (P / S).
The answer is 24.3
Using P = 26.1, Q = 25.1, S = 25.3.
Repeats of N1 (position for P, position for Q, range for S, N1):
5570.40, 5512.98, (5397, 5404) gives 23.1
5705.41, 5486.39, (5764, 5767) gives 25.2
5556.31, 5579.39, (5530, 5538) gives 25.5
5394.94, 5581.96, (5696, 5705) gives 25.6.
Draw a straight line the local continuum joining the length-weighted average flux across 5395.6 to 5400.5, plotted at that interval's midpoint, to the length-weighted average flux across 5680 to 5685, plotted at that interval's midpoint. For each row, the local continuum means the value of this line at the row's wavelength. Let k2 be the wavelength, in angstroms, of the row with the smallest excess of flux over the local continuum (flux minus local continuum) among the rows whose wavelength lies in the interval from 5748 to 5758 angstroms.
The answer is 5748.92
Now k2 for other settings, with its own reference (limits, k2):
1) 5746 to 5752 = 5747.60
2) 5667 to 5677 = 5667.44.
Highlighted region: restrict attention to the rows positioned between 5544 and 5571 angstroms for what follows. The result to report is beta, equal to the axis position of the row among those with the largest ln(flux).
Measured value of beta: 5570.40 angstroms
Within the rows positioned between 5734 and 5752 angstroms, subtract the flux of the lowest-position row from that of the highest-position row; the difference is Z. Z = 0.00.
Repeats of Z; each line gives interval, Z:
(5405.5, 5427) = 1.30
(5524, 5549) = -0.20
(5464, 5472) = 0.00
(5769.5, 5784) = 0.00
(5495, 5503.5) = 0.20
